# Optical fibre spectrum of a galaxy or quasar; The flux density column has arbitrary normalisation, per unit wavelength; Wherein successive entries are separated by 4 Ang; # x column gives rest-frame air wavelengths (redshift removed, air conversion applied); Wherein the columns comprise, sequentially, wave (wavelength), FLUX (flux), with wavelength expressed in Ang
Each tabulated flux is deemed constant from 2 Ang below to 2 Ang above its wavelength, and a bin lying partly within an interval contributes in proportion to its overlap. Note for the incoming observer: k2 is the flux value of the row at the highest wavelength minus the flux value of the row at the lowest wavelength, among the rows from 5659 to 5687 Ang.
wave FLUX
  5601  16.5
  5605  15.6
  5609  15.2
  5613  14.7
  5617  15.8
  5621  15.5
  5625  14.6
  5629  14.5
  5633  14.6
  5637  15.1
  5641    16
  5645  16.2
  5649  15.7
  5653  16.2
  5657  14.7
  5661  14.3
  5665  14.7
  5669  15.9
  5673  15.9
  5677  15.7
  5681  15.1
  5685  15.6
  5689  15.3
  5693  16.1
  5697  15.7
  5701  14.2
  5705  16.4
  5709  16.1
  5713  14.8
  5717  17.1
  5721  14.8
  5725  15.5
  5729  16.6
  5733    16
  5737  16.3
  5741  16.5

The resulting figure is 1.3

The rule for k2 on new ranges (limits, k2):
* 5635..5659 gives -0.4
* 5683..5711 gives 0.5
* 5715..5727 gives -1.6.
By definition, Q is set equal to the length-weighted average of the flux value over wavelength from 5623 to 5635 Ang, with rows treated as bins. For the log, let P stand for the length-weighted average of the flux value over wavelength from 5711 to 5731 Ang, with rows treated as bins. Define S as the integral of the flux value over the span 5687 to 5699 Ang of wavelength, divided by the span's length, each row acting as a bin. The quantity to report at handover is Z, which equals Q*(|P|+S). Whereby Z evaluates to 458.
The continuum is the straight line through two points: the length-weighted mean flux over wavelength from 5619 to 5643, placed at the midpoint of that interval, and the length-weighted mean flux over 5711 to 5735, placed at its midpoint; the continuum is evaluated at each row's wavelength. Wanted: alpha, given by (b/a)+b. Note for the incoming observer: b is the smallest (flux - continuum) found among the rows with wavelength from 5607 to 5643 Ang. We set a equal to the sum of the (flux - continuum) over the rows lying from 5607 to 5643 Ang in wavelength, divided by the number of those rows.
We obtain -5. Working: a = 0.11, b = -0.53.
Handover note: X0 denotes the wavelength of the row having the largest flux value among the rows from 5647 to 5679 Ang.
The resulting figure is 5653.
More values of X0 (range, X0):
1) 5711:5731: 5717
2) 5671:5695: 5693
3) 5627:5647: 5645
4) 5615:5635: 5617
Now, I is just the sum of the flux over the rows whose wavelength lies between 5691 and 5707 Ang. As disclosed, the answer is 62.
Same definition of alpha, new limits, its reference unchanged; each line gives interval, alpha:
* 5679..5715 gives 11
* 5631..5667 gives -13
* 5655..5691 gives 6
